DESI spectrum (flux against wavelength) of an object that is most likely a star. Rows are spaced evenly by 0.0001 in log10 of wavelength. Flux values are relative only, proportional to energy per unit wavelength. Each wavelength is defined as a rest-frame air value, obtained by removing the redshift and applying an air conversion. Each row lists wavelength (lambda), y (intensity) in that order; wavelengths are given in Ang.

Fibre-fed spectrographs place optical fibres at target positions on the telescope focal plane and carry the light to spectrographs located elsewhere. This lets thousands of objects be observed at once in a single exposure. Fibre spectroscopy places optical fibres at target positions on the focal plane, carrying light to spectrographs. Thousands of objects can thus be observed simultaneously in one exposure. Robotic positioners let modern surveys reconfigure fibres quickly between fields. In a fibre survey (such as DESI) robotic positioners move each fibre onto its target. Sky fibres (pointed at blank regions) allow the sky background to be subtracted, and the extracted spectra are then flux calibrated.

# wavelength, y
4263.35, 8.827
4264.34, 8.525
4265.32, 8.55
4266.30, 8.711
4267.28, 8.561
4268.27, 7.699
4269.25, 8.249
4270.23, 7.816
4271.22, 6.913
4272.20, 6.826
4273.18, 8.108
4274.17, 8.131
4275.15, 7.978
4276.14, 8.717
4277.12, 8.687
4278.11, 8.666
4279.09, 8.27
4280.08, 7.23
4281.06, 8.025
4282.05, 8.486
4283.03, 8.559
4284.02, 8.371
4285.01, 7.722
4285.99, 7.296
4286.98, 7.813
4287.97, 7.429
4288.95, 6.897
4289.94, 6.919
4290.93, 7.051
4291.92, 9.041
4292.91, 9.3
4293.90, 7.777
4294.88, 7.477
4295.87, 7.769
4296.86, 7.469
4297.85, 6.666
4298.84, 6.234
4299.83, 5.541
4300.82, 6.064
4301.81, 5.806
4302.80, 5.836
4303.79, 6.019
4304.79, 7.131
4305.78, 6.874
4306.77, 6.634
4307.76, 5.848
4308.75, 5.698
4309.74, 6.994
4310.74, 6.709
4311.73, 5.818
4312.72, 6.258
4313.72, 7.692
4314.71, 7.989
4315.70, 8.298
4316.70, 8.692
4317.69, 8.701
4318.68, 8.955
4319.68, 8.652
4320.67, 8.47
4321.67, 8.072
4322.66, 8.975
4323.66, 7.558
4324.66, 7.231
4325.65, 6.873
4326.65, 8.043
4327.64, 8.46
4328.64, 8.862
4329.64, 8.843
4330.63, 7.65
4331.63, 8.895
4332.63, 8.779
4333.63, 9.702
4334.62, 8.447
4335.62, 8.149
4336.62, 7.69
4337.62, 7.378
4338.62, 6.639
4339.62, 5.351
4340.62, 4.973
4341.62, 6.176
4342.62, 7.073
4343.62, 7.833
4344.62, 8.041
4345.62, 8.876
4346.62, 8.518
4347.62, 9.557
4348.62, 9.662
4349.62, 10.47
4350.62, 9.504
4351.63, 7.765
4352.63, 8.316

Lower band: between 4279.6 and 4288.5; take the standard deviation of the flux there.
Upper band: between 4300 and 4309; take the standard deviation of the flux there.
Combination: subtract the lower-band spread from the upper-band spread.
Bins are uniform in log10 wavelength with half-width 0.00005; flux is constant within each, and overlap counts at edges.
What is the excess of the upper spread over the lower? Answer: 0.02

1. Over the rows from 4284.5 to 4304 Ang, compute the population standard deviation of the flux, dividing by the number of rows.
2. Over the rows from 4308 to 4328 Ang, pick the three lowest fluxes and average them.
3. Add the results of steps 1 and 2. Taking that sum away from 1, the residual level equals -5.9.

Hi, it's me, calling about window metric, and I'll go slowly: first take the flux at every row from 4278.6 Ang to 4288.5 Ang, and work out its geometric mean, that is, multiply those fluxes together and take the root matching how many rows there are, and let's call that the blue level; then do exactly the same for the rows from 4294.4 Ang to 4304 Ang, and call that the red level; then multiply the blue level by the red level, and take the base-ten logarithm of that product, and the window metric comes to 1.71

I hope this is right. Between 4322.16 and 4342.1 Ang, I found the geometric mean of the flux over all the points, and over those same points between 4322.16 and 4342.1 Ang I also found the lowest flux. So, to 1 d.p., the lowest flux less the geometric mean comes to -2.7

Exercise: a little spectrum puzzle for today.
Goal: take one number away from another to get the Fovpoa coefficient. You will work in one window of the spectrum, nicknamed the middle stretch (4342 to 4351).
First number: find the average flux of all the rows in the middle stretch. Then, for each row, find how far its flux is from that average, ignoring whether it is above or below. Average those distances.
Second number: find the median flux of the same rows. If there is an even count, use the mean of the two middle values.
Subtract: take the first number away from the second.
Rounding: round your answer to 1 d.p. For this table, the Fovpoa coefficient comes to 8.0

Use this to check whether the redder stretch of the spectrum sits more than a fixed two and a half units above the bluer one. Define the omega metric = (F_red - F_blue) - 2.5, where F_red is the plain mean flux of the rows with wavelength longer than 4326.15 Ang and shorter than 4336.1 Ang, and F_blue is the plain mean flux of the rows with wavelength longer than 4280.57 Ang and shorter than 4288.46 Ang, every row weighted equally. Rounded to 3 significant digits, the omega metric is -1.88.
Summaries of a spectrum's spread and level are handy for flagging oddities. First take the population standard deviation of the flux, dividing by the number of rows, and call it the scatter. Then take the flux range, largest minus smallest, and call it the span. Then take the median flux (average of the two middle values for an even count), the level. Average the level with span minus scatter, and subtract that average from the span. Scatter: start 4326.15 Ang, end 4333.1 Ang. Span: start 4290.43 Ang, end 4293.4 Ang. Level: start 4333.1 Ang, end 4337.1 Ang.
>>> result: -2.80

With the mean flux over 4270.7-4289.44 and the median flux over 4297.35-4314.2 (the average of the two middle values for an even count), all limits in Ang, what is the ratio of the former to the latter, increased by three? 4.27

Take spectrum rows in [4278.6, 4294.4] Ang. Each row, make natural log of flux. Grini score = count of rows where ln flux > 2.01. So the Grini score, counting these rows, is 10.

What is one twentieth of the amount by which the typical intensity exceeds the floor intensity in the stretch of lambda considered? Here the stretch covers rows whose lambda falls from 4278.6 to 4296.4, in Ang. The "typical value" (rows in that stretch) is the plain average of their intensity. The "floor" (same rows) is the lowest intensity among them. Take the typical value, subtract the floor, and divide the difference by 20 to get 0.05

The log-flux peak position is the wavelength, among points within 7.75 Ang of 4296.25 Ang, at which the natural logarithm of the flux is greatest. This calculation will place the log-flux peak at 4292.91 Ang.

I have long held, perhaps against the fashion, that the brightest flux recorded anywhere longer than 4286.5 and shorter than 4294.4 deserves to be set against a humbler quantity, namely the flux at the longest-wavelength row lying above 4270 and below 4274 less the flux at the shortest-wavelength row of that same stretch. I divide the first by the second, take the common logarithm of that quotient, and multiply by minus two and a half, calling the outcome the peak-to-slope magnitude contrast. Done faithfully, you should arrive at -3.8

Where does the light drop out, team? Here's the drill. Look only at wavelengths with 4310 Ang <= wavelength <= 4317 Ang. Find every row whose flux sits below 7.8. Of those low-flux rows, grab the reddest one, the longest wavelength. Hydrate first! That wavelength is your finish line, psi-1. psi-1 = 4313.72 Ang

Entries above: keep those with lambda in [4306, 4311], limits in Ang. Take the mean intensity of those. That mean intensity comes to 6.4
